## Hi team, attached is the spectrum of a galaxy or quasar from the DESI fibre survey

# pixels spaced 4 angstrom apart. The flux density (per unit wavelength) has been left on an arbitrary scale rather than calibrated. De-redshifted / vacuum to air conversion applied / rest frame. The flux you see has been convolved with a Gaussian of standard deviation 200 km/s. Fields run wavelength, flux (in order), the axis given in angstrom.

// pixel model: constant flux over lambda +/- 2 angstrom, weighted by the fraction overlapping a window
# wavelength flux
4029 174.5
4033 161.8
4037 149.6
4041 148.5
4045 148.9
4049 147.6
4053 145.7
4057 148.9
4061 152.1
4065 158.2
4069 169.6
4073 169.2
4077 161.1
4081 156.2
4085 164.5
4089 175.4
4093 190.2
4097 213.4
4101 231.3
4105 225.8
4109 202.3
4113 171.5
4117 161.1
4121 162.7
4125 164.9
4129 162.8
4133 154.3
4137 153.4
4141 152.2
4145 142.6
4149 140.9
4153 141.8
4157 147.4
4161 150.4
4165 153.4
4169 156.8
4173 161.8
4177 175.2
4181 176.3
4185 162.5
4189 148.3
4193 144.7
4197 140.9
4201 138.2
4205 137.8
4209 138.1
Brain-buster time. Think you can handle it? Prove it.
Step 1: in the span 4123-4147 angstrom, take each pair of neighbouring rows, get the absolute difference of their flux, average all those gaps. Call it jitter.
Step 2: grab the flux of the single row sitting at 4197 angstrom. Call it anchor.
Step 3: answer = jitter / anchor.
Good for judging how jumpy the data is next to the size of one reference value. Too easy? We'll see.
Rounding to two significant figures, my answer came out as 0.032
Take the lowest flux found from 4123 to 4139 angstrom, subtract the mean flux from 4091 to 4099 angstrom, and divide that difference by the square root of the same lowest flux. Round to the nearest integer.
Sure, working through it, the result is -4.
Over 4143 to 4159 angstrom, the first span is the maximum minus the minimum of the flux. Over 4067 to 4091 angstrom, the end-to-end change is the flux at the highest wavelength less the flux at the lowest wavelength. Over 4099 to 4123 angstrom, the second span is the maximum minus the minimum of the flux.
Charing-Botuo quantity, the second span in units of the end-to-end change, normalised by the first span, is 1.9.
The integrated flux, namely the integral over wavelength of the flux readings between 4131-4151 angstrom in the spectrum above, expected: 2974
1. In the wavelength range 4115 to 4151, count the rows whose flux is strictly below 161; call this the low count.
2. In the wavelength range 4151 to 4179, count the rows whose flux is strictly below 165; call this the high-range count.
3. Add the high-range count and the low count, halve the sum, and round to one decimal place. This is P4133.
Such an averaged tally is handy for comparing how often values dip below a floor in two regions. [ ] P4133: 5.5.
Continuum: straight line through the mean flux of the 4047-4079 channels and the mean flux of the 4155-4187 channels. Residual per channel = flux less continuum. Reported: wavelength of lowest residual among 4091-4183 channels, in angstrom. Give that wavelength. 4149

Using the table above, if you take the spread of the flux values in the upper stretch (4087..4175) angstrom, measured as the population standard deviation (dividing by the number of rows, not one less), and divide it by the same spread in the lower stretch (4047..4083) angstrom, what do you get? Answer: 3.1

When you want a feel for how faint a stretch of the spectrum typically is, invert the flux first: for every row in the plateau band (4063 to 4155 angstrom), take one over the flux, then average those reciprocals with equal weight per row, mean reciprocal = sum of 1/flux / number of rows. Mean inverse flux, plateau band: 0.0060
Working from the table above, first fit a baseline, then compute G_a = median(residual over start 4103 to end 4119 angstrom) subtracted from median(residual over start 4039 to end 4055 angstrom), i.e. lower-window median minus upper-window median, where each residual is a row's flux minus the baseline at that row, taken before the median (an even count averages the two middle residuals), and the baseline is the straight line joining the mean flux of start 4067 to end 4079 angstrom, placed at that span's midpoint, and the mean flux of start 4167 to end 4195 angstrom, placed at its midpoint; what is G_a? -42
